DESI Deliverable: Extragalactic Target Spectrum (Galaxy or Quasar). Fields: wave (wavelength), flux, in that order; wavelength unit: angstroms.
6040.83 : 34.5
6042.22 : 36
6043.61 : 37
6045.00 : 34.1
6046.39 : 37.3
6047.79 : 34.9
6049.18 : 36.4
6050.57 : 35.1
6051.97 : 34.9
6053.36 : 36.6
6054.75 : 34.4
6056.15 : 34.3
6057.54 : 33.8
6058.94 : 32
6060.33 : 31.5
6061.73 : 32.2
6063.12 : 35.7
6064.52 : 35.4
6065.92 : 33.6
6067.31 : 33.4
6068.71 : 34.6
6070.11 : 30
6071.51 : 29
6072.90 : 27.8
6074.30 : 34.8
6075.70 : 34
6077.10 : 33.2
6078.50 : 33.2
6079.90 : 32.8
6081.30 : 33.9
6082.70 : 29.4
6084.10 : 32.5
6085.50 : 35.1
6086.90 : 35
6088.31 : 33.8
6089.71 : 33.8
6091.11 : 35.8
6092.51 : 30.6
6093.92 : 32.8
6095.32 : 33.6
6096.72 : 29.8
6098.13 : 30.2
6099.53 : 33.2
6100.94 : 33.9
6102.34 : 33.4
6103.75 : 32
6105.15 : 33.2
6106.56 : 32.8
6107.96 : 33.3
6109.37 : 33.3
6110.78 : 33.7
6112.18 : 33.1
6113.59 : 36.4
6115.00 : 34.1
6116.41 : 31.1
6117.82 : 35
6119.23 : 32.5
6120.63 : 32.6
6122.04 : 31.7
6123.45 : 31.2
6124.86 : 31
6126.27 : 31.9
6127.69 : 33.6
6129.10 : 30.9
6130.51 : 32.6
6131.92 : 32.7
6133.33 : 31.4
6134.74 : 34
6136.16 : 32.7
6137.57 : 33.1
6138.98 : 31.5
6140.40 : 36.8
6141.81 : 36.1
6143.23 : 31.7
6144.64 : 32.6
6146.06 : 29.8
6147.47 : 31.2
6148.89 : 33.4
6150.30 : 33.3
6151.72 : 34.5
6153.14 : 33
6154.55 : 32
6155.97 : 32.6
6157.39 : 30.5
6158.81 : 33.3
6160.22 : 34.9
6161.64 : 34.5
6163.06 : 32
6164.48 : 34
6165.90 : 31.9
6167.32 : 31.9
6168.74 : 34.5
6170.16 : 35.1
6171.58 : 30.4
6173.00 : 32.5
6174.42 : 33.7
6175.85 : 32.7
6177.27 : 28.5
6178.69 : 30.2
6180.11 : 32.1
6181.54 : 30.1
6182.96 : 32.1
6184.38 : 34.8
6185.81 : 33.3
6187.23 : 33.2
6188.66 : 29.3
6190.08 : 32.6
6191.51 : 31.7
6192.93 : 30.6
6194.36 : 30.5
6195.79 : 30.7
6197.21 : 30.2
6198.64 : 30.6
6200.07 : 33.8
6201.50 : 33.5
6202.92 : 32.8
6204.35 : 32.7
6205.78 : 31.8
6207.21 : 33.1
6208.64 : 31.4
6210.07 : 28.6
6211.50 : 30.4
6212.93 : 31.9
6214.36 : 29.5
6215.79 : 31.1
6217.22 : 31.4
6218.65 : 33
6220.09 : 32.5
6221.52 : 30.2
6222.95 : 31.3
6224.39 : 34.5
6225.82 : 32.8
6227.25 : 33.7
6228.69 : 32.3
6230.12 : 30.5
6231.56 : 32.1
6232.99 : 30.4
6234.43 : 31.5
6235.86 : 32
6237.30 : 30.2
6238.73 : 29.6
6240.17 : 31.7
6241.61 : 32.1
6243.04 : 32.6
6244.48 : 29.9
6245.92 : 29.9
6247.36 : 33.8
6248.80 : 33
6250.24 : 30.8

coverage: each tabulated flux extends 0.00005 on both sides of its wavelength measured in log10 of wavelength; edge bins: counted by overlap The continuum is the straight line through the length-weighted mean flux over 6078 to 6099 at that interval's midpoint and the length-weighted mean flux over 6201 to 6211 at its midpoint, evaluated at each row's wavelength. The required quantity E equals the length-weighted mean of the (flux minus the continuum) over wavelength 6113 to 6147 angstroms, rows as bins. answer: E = 0.26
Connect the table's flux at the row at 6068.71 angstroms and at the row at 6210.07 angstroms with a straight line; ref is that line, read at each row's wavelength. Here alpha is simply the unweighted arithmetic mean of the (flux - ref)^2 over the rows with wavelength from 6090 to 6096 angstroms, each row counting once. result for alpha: 3.5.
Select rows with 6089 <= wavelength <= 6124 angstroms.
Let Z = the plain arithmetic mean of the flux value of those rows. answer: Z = 32.9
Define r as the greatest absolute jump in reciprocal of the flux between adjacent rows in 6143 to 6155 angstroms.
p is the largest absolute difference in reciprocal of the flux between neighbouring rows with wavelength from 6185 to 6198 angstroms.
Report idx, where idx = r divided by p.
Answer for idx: 0.72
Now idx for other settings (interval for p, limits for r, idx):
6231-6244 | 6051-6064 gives 1.36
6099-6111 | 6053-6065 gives 2.32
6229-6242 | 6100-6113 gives 0.59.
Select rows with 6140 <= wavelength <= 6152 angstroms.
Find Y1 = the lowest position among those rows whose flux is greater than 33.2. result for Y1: 6140.40 angstroms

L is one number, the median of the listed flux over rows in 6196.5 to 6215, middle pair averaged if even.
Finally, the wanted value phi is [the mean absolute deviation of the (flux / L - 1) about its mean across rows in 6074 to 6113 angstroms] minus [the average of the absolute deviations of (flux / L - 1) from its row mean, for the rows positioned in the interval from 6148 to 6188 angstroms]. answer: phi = -0.007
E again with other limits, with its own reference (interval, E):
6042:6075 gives 0.87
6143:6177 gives 0.43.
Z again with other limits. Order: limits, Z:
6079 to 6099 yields 32.8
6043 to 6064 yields 34.7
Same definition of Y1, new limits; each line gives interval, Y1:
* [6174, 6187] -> 6174.42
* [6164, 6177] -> 6164.48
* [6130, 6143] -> 6134.74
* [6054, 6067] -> 6054.75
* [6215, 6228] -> 6224.39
